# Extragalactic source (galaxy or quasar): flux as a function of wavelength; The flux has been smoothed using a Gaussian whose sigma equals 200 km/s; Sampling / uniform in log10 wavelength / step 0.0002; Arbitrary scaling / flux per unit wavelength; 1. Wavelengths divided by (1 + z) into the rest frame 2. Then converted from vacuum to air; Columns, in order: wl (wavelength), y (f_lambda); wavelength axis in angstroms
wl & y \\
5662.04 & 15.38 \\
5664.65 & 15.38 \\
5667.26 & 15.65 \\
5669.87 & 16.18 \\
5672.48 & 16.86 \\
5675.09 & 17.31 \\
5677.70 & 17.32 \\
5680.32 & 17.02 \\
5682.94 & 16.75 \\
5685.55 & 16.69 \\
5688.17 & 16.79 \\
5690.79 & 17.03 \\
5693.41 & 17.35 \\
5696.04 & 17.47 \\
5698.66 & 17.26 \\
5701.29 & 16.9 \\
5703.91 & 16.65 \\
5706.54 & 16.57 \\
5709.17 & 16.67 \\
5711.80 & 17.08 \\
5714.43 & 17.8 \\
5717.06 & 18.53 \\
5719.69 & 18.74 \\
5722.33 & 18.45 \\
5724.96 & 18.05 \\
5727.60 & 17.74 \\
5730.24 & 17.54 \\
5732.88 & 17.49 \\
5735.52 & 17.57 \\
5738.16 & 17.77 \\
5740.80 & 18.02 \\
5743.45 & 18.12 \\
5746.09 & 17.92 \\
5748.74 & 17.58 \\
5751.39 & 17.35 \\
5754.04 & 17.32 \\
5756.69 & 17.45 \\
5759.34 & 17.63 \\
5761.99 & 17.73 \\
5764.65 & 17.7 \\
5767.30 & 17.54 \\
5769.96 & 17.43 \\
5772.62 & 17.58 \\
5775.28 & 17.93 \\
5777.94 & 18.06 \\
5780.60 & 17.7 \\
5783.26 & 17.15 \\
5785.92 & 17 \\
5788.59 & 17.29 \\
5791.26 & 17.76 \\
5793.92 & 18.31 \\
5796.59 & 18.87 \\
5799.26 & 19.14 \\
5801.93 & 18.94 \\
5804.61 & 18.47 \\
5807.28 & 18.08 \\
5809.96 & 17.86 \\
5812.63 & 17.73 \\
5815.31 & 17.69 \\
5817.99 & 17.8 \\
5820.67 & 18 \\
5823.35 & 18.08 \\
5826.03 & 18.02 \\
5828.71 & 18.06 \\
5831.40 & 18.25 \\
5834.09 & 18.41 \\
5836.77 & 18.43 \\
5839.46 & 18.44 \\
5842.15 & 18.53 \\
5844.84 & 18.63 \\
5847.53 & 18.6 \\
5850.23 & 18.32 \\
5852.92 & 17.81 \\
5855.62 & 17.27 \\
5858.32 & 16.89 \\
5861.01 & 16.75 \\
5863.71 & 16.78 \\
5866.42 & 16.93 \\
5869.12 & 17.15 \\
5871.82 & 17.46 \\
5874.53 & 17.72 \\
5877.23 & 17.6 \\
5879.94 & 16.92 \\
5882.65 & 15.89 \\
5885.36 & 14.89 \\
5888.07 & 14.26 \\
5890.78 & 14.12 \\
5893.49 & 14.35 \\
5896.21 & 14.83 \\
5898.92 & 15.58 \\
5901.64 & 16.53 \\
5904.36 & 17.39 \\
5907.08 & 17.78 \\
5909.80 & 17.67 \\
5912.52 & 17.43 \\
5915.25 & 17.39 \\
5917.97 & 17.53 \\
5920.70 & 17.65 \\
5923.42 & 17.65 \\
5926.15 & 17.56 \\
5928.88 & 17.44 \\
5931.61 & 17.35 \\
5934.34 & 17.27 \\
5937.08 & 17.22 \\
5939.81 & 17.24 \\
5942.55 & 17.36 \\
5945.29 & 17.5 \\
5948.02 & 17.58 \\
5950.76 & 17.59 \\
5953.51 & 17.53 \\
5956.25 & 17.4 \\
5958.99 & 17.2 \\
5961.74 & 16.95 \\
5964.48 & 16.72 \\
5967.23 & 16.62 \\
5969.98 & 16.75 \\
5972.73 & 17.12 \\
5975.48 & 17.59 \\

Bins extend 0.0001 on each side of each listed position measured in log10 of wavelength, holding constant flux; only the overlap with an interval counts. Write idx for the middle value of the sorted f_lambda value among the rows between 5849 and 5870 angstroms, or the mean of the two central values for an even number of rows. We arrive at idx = 17.0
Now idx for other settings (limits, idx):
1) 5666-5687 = 16.8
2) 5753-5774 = 17.6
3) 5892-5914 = 17.0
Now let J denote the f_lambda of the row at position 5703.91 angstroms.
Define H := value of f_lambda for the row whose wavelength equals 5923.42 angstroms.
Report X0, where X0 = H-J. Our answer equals 1.0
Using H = 17.65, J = 16.65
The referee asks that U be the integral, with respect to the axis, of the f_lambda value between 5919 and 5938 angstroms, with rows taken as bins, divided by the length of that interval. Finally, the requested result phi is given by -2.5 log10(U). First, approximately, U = 17.5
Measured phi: -3.105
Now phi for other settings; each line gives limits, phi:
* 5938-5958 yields -3.104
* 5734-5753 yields -3.123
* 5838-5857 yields -3.151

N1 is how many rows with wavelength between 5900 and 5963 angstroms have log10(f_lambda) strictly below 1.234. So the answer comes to 2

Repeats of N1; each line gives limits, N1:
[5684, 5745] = 8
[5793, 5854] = 0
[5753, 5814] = 1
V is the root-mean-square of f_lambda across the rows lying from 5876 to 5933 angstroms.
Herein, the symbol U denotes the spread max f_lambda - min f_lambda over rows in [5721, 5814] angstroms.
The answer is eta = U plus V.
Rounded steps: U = 2.1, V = 16.6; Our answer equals 18.8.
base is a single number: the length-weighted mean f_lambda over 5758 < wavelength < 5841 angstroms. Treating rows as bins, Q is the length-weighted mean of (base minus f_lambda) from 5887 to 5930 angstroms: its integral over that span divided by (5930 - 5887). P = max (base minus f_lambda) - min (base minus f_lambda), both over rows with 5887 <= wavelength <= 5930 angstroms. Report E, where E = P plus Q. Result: 5.05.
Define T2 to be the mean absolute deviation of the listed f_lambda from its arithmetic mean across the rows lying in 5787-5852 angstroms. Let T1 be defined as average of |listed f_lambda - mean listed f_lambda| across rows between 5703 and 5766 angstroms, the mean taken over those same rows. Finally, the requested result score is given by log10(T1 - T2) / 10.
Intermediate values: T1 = 0.40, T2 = 0.35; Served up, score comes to -0.13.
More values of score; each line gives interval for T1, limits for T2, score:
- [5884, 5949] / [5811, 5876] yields -0.03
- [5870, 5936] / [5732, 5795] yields -0.01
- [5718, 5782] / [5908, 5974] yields -0.15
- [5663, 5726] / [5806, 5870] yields -0.09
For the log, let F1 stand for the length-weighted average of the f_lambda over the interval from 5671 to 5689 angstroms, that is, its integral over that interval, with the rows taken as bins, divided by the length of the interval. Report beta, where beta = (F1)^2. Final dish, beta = 288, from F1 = 17.0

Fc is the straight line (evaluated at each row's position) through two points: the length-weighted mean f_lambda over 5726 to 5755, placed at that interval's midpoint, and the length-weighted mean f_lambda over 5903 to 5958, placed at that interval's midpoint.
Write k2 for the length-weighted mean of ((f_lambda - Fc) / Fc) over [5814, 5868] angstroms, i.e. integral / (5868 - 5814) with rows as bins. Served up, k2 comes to 0.02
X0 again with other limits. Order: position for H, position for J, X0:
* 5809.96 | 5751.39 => 0.5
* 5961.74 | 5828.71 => -1.1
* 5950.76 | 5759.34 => 0.0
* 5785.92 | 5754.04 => -0.3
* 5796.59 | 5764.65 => 1.2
